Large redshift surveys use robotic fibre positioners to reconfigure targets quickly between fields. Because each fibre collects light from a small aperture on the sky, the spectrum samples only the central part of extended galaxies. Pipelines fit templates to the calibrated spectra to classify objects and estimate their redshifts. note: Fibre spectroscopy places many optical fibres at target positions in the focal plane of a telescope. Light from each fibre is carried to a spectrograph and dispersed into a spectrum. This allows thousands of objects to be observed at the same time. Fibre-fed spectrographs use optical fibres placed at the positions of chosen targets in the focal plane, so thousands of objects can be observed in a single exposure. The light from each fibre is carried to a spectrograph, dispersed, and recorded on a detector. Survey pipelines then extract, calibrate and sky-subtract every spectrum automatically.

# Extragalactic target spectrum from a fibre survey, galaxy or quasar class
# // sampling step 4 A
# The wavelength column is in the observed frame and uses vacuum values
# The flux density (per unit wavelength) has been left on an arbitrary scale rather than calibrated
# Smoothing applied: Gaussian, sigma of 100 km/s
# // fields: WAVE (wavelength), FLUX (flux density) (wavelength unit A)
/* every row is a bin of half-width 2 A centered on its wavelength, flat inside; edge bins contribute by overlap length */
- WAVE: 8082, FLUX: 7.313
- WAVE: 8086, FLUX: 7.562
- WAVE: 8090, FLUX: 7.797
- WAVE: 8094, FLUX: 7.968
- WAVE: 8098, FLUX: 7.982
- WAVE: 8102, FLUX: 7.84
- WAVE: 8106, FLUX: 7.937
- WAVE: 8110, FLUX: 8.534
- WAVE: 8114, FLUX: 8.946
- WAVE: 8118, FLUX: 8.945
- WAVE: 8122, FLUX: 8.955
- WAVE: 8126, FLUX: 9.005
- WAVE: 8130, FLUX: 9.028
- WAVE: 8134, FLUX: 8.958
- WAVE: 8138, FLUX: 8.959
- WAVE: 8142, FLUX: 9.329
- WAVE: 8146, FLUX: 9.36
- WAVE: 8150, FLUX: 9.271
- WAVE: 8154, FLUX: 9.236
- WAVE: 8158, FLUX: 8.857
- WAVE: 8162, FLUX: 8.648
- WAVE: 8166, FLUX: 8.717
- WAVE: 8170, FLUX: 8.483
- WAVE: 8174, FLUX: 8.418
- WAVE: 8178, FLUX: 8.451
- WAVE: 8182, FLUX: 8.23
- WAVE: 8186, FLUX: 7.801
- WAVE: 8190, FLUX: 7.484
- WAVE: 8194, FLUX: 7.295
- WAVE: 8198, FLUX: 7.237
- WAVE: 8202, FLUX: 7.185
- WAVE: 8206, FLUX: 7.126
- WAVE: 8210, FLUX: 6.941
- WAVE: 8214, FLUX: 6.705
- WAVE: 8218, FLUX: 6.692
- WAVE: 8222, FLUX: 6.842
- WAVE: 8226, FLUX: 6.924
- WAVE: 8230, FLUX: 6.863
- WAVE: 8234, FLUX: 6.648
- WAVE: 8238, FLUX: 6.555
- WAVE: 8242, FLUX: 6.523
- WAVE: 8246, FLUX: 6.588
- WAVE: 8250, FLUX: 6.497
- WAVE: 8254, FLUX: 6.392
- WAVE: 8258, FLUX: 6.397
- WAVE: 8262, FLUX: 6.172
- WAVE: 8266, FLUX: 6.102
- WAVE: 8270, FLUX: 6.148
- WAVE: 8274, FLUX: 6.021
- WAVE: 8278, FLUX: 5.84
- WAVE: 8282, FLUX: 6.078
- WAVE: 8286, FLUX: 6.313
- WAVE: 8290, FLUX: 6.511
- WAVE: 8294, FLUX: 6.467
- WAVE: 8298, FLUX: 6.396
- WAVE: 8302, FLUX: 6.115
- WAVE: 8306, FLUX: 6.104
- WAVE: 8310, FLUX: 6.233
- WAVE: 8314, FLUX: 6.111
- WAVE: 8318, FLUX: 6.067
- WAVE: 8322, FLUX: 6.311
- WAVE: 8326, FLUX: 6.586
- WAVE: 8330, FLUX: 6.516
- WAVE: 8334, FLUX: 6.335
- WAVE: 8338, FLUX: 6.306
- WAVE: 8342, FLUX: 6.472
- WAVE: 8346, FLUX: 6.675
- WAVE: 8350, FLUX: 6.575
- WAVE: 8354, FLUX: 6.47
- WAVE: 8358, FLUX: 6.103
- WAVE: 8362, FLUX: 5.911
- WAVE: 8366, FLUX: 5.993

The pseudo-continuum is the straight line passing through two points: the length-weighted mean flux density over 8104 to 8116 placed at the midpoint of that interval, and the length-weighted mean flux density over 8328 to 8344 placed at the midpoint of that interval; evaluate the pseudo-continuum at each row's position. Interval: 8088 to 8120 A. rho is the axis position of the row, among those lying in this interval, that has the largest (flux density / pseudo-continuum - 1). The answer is 8118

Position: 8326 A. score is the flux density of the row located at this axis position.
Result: 6.586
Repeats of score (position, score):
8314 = 6.111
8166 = 8.717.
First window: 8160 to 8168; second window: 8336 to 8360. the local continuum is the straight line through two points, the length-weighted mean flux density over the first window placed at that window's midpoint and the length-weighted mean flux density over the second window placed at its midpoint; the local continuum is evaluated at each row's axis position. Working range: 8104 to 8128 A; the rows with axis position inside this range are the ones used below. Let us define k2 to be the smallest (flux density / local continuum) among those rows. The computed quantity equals 0.85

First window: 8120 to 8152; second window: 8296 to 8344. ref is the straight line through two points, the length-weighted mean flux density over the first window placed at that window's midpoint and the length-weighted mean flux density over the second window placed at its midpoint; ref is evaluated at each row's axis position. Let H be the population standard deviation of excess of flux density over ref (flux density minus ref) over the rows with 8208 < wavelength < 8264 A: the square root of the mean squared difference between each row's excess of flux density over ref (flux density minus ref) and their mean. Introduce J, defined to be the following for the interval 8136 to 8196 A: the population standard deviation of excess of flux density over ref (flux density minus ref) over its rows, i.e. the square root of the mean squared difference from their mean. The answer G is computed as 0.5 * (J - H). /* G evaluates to 0.14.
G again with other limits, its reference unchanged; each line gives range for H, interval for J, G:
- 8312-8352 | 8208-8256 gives -0.11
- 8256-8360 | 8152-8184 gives -0.21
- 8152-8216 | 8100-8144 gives 0.06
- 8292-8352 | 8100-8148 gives 0.12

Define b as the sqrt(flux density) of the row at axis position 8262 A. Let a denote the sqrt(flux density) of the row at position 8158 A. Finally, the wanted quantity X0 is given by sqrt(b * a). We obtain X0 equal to 2.72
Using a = 2.98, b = 2.484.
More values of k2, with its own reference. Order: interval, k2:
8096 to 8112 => 0.83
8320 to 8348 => 0.93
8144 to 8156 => 1.05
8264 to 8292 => 0.80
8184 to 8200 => 0.88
